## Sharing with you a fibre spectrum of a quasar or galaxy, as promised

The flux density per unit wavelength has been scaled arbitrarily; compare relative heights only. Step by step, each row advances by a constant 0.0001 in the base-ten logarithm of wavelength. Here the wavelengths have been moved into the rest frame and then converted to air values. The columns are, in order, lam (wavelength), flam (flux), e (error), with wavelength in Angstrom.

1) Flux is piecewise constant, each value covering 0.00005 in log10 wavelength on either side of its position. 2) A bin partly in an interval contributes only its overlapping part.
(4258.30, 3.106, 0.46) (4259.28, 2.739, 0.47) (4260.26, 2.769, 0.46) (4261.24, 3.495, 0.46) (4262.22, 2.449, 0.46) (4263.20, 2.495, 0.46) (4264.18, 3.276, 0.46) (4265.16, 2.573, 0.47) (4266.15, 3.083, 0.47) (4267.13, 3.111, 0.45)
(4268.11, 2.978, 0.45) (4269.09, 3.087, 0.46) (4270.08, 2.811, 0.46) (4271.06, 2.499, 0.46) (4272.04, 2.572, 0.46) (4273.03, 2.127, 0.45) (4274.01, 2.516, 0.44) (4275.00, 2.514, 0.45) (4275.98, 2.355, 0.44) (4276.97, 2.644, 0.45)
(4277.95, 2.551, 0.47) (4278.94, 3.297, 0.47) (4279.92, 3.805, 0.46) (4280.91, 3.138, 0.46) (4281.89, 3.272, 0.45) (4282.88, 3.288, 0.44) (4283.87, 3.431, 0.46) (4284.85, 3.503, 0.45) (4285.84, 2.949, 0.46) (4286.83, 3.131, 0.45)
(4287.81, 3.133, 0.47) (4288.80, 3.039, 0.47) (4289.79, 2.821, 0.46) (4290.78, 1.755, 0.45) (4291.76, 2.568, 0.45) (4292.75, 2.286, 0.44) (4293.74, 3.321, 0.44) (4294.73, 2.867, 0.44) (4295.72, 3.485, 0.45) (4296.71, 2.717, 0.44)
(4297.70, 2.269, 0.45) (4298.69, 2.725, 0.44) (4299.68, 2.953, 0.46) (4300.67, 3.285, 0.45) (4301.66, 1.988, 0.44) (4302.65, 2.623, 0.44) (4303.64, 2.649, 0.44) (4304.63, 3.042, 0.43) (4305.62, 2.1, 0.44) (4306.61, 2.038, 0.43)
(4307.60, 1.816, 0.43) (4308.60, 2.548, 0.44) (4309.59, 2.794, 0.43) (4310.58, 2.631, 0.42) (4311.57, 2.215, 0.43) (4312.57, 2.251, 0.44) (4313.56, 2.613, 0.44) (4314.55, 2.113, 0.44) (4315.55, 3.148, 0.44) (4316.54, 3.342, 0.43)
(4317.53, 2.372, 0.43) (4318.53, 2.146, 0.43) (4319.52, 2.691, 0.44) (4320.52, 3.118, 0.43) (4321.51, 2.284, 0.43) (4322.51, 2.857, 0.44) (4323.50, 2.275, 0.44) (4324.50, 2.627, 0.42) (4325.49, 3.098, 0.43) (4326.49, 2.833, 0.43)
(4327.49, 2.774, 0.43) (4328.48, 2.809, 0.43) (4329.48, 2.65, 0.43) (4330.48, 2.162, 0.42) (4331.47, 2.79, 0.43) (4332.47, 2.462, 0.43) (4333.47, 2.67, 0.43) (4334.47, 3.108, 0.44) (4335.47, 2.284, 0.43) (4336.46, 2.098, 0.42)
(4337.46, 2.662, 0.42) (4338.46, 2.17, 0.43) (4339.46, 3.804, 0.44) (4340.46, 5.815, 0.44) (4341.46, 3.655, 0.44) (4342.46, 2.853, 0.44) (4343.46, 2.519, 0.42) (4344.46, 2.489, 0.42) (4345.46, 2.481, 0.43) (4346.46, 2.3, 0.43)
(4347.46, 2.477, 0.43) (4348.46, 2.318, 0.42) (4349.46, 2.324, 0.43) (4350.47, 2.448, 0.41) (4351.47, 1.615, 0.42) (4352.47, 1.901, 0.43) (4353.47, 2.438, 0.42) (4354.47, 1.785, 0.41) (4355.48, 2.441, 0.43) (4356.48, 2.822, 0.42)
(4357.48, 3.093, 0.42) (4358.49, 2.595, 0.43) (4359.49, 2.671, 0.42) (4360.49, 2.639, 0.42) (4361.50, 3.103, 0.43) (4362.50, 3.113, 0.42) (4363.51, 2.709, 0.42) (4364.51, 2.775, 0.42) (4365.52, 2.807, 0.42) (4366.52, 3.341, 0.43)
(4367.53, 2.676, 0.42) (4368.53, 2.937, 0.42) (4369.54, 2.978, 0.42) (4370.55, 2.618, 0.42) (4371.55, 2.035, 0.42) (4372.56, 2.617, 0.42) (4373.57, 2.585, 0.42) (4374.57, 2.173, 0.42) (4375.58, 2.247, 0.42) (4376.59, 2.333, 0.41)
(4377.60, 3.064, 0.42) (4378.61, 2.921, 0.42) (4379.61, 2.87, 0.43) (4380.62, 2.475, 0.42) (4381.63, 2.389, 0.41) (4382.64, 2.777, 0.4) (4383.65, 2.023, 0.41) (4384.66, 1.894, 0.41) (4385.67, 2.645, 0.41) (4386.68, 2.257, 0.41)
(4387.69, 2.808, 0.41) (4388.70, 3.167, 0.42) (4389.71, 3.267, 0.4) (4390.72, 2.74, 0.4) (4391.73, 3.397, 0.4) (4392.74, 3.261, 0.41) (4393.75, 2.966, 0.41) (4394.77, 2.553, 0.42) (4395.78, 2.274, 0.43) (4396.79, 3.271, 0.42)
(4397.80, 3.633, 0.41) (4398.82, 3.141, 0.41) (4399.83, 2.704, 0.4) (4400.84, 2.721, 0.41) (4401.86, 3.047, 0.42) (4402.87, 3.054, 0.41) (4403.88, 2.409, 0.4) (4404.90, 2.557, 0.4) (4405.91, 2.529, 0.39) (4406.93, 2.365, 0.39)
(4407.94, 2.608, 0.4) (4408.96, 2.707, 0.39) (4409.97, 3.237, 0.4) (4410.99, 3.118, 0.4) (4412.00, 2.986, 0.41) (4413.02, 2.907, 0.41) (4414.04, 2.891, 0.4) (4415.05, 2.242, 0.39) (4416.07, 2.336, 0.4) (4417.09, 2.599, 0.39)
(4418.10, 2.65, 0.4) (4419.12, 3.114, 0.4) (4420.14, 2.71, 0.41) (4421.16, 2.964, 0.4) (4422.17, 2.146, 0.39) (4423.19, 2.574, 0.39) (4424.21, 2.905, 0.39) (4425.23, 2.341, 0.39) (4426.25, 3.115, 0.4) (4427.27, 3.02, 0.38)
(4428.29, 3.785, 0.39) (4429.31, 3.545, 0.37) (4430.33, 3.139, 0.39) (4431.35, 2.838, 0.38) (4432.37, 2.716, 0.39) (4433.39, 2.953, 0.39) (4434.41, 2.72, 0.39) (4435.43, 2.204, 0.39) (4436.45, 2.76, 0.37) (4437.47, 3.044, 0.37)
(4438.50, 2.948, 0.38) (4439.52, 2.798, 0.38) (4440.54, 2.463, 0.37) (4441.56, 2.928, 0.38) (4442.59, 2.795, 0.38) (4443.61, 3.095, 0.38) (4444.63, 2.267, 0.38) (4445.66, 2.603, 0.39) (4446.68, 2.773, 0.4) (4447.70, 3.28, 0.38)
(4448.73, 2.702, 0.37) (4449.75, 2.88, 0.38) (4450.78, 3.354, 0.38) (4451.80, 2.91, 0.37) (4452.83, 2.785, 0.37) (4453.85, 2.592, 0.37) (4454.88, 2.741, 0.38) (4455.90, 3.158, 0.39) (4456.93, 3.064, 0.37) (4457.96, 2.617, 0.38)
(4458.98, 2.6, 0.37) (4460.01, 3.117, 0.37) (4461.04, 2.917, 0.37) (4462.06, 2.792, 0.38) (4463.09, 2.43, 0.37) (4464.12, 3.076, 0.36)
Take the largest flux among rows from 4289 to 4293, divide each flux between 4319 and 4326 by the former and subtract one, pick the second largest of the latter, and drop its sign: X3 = 0.10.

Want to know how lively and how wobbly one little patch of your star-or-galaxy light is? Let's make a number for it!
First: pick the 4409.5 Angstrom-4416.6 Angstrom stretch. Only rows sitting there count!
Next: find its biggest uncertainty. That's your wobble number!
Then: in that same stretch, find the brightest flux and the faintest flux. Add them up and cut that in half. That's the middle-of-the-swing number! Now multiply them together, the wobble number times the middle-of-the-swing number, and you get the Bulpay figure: 1.12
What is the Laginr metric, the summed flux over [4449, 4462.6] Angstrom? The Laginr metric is 37.5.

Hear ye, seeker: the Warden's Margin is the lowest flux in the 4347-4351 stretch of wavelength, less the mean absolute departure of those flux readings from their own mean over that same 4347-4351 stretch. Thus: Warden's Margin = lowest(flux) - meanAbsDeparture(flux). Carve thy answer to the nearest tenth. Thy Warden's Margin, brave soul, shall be 2.2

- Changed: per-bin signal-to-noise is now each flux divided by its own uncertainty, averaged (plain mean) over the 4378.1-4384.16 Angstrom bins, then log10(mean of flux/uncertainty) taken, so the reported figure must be 0.793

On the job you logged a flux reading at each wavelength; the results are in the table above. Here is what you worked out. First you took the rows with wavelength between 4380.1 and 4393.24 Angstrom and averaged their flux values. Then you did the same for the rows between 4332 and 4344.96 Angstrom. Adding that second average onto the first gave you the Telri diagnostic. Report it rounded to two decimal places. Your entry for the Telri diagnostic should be 5.67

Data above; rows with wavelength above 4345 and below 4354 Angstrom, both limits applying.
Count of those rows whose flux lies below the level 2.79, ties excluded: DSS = 9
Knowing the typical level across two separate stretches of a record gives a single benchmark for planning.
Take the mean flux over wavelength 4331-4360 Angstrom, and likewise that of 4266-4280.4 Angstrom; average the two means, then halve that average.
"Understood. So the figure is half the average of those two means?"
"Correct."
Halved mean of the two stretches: 1.36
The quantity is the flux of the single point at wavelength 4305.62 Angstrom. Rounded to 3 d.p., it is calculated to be 2.100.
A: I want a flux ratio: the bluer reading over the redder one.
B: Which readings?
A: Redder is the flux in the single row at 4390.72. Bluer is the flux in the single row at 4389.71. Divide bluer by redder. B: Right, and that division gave 1.19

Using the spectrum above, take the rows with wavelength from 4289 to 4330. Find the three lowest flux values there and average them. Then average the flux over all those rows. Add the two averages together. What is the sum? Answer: 4.5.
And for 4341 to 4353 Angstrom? 4.4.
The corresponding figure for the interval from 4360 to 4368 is 5.6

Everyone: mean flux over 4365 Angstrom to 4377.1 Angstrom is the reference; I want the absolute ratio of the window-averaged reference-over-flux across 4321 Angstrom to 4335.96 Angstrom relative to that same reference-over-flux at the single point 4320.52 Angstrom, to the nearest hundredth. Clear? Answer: 1.19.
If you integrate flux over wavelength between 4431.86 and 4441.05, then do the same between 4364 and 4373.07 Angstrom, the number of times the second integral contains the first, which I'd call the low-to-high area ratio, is 0.99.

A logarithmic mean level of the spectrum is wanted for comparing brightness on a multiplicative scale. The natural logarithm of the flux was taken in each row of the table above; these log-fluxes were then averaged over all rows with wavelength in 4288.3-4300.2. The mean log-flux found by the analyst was 0.99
